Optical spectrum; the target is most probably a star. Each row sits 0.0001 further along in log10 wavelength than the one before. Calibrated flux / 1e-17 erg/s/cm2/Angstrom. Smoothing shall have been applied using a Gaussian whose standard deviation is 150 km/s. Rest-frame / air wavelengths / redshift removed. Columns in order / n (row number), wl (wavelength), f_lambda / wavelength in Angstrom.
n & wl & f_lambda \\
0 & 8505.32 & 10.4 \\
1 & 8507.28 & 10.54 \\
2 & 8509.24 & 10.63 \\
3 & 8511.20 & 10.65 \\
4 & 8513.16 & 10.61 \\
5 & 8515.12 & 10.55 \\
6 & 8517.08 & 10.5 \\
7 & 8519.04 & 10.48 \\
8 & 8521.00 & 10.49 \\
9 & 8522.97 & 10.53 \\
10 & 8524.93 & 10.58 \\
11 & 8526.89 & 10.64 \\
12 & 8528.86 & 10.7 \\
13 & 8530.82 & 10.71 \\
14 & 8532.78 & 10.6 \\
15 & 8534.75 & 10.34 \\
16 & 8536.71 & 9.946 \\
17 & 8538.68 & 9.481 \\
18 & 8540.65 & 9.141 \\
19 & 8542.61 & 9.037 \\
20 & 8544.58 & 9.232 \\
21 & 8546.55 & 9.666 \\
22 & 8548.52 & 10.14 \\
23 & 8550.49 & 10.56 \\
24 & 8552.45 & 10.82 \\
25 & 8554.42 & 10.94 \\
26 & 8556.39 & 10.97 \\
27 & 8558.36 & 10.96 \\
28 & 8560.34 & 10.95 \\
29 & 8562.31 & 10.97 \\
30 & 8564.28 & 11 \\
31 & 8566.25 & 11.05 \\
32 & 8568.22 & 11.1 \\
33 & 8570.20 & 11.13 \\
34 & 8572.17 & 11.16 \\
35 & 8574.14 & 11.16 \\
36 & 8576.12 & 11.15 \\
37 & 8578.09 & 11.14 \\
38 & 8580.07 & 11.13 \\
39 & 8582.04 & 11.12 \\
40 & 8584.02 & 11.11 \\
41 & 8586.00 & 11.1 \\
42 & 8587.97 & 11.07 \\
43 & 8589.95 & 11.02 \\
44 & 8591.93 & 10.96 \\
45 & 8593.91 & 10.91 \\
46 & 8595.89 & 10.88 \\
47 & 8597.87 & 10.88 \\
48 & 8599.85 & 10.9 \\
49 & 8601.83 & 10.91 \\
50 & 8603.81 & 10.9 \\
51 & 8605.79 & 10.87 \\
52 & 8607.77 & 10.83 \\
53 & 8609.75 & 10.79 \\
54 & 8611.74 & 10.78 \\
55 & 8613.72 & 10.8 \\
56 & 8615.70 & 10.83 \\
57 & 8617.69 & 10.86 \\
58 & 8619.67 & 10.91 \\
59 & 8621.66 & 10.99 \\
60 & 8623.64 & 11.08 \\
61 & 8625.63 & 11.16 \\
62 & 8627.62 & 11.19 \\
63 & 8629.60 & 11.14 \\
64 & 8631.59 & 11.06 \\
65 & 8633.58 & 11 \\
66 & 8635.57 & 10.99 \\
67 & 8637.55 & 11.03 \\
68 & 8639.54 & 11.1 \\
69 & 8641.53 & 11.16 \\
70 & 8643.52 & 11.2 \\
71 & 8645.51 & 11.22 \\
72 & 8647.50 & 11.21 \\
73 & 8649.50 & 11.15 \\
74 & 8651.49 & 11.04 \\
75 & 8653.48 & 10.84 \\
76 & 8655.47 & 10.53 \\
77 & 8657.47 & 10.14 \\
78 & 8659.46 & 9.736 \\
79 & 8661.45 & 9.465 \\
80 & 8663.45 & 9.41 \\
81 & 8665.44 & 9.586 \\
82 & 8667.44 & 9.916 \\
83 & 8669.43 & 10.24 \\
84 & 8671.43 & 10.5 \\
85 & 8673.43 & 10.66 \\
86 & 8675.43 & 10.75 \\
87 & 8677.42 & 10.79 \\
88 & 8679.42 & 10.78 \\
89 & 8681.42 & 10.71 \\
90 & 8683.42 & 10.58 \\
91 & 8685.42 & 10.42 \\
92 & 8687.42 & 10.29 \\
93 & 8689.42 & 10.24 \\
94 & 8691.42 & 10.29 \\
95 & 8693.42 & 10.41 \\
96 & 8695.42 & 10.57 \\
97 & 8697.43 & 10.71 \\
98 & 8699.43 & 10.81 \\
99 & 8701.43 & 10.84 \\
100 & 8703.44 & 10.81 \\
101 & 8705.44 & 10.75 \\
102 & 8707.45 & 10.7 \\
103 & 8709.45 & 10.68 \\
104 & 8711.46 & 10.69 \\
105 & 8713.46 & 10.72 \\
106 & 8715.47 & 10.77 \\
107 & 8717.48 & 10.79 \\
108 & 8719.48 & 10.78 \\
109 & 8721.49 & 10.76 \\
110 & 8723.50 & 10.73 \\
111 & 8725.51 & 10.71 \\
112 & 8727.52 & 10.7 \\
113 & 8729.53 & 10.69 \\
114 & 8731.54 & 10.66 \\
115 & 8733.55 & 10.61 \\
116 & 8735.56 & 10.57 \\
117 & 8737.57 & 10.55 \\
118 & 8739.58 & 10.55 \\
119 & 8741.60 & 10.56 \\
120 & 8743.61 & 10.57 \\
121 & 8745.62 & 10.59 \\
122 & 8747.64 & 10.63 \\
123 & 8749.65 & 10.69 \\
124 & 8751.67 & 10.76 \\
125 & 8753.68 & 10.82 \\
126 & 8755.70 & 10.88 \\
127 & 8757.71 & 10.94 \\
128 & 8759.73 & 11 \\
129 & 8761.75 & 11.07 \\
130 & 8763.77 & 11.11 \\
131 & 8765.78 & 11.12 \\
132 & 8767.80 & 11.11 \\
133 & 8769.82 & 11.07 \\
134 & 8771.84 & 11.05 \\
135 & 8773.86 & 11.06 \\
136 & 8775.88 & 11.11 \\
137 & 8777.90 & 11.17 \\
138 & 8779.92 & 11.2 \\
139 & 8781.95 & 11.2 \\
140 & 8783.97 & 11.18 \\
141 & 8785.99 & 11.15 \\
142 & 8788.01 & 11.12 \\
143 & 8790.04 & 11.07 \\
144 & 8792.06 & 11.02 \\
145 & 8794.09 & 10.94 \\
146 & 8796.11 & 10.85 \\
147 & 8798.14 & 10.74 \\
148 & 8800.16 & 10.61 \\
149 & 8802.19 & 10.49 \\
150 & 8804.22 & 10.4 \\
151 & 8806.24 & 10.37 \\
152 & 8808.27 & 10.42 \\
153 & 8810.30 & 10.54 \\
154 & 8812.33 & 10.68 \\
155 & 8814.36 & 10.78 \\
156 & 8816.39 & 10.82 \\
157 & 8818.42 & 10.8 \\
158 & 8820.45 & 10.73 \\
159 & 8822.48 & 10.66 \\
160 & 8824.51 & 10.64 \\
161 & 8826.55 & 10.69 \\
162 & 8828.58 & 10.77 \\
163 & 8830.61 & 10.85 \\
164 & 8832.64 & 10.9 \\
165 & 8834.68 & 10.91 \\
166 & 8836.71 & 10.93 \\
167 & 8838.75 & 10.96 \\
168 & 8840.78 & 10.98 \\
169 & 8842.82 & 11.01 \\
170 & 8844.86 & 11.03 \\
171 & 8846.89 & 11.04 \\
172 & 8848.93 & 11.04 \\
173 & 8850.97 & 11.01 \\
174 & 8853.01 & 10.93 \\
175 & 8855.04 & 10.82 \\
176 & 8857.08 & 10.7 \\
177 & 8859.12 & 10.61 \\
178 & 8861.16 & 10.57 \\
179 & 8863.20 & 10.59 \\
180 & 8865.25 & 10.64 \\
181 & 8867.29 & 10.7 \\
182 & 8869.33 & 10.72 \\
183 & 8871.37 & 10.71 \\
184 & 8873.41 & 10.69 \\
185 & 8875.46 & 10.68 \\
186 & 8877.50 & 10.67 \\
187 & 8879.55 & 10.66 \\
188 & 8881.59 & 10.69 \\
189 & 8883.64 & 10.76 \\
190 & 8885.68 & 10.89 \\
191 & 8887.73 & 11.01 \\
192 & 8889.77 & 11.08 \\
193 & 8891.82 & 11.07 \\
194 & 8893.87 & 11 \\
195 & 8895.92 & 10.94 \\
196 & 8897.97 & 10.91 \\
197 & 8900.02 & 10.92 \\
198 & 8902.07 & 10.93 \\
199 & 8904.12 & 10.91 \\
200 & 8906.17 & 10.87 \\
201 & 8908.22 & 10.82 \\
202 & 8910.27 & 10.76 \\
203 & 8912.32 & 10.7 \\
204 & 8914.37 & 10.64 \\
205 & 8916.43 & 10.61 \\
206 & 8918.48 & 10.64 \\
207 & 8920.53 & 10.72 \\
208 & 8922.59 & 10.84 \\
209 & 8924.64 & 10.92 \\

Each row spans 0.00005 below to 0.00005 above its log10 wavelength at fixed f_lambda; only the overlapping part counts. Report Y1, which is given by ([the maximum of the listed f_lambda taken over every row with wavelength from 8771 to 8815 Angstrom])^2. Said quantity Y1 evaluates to 125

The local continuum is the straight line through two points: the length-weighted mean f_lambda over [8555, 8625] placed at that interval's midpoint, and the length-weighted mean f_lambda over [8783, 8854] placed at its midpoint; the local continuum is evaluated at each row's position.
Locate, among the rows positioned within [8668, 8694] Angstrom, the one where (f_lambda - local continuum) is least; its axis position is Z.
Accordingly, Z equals 8669.43 Angstrom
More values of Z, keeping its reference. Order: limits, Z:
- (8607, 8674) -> 8663.45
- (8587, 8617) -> 8611.74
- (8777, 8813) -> 8806.24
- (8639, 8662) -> 8661.45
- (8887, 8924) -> 8916.43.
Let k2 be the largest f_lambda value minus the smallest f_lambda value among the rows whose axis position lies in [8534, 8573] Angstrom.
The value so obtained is 2.12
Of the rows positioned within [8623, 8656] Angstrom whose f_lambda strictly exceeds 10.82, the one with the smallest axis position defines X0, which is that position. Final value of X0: 8623.64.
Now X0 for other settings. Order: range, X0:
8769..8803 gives 8769.82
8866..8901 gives 8885.68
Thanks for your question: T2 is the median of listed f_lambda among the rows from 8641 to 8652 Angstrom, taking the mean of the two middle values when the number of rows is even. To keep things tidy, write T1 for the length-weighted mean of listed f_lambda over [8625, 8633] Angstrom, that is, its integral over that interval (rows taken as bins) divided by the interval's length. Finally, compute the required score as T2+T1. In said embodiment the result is 22.3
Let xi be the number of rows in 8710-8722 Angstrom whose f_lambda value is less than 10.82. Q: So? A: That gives 6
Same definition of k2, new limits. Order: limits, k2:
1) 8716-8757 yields 0.33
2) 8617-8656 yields 0.69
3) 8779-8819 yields 0.83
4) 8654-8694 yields 1.38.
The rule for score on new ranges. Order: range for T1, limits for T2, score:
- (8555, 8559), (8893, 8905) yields 21.9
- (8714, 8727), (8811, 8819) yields 21.5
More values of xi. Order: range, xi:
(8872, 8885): 6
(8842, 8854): 0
